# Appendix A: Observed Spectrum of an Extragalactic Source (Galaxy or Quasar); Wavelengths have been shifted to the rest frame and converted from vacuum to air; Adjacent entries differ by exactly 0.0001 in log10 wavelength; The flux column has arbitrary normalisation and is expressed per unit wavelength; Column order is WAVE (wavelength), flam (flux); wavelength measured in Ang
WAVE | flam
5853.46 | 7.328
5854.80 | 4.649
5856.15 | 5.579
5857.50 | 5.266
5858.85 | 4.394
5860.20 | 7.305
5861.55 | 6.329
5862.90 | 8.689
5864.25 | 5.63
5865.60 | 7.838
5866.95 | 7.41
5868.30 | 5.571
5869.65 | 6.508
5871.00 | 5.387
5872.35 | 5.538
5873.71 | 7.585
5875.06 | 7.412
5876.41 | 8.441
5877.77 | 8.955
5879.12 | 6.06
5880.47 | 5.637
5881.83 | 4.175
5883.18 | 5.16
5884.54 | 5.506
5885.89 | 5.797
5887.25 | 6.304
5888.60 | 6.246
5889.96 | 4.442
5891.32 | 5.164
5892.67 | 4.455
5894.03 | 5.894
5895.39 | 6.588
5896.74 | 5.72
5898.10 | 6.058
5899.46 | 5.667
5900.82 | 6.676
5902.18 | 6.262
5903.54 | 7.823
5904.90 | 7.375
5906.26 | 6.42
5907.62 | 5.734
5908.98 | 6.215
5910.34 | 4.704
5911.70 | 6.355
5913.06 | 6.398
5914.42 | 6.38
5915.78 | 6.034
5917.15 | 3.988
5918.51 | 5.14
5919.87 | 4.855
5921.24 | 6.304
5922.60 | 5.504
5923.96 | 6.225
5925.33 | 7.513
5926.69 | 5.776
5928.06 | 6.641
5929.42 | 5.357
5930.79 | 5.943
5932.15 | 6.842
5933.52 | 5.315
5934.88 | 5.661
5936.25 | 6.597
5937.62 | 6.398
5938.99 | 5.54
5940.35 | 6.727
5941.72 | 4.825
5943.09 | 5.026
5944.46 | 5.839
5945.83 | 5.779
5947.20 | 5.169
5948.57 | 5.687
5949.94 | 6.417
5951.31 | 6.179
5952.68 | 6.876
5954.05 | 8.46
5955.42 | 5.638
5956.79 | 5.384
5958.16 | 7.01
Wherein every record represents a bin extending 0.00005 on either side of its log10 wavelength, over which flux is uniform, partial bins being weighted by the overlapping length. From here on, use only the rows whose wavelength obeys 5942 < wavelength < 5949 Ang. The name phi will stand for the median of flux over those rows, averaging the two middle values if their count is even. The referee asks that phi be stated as 5.7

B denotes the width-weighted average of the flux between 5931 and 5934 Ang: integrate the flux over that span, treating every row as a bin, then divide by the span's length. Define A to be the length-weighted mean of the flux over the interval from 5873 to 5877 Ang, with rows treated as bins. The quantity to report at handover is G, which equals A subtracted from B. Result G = -1.7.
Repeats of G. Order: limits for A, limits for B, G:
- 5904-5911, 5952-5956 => 0.9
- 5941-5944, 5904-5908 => 1.6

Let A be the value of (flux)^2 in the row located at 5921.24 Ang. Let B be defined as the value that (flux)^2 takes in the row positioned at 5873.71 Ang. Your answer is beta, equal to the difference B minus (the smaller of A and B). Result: 18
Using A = 40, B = 58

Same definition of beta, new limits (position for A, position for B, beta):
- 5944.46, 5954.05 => 37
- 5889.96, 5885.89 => 14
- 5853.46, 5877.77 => 26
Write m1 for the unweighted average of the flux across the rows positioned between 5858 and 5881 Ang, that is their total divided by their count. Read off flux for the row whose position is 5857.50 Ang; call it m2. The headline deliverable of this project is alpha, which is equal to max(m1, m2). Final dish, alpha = 6.7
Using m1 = 6.75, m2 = 5.266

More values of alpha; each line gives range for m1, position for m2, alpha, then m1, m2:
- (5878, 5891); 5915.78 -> 6.0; 5.48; 6.034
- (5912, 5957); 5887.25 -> 6.3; 5.95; 6.304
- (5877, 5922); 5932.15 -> 6.8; 5.89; 6.842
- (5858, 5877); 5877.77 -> 9.0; 6.72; 8.955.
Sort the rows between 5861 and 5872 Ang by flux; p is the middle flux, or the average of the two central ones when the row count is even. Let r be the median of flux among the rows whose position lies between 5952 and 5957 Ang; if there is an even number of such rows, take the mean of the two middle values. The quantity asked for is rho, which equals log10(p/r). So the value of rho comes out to 0.011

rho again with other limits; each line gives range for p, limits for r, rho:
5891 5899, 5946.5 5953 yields -0.027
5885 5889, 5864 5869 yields -0.019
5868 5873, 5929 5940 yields -0.019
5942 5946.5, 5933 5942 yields 0.009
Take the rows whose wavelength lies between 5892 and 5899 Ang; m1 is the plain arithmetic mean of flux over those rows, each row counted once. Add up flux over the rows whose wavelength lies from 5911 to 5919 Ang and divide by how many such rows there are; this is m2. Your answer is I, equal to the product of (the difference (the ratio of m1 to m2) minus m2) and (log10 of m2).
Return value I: -3.6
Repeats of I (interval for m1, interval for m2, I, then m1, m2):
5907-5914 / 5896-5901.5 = -3.9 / 5.9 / 6.0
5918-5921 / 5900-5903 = -4.6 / 5.0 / 6.5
